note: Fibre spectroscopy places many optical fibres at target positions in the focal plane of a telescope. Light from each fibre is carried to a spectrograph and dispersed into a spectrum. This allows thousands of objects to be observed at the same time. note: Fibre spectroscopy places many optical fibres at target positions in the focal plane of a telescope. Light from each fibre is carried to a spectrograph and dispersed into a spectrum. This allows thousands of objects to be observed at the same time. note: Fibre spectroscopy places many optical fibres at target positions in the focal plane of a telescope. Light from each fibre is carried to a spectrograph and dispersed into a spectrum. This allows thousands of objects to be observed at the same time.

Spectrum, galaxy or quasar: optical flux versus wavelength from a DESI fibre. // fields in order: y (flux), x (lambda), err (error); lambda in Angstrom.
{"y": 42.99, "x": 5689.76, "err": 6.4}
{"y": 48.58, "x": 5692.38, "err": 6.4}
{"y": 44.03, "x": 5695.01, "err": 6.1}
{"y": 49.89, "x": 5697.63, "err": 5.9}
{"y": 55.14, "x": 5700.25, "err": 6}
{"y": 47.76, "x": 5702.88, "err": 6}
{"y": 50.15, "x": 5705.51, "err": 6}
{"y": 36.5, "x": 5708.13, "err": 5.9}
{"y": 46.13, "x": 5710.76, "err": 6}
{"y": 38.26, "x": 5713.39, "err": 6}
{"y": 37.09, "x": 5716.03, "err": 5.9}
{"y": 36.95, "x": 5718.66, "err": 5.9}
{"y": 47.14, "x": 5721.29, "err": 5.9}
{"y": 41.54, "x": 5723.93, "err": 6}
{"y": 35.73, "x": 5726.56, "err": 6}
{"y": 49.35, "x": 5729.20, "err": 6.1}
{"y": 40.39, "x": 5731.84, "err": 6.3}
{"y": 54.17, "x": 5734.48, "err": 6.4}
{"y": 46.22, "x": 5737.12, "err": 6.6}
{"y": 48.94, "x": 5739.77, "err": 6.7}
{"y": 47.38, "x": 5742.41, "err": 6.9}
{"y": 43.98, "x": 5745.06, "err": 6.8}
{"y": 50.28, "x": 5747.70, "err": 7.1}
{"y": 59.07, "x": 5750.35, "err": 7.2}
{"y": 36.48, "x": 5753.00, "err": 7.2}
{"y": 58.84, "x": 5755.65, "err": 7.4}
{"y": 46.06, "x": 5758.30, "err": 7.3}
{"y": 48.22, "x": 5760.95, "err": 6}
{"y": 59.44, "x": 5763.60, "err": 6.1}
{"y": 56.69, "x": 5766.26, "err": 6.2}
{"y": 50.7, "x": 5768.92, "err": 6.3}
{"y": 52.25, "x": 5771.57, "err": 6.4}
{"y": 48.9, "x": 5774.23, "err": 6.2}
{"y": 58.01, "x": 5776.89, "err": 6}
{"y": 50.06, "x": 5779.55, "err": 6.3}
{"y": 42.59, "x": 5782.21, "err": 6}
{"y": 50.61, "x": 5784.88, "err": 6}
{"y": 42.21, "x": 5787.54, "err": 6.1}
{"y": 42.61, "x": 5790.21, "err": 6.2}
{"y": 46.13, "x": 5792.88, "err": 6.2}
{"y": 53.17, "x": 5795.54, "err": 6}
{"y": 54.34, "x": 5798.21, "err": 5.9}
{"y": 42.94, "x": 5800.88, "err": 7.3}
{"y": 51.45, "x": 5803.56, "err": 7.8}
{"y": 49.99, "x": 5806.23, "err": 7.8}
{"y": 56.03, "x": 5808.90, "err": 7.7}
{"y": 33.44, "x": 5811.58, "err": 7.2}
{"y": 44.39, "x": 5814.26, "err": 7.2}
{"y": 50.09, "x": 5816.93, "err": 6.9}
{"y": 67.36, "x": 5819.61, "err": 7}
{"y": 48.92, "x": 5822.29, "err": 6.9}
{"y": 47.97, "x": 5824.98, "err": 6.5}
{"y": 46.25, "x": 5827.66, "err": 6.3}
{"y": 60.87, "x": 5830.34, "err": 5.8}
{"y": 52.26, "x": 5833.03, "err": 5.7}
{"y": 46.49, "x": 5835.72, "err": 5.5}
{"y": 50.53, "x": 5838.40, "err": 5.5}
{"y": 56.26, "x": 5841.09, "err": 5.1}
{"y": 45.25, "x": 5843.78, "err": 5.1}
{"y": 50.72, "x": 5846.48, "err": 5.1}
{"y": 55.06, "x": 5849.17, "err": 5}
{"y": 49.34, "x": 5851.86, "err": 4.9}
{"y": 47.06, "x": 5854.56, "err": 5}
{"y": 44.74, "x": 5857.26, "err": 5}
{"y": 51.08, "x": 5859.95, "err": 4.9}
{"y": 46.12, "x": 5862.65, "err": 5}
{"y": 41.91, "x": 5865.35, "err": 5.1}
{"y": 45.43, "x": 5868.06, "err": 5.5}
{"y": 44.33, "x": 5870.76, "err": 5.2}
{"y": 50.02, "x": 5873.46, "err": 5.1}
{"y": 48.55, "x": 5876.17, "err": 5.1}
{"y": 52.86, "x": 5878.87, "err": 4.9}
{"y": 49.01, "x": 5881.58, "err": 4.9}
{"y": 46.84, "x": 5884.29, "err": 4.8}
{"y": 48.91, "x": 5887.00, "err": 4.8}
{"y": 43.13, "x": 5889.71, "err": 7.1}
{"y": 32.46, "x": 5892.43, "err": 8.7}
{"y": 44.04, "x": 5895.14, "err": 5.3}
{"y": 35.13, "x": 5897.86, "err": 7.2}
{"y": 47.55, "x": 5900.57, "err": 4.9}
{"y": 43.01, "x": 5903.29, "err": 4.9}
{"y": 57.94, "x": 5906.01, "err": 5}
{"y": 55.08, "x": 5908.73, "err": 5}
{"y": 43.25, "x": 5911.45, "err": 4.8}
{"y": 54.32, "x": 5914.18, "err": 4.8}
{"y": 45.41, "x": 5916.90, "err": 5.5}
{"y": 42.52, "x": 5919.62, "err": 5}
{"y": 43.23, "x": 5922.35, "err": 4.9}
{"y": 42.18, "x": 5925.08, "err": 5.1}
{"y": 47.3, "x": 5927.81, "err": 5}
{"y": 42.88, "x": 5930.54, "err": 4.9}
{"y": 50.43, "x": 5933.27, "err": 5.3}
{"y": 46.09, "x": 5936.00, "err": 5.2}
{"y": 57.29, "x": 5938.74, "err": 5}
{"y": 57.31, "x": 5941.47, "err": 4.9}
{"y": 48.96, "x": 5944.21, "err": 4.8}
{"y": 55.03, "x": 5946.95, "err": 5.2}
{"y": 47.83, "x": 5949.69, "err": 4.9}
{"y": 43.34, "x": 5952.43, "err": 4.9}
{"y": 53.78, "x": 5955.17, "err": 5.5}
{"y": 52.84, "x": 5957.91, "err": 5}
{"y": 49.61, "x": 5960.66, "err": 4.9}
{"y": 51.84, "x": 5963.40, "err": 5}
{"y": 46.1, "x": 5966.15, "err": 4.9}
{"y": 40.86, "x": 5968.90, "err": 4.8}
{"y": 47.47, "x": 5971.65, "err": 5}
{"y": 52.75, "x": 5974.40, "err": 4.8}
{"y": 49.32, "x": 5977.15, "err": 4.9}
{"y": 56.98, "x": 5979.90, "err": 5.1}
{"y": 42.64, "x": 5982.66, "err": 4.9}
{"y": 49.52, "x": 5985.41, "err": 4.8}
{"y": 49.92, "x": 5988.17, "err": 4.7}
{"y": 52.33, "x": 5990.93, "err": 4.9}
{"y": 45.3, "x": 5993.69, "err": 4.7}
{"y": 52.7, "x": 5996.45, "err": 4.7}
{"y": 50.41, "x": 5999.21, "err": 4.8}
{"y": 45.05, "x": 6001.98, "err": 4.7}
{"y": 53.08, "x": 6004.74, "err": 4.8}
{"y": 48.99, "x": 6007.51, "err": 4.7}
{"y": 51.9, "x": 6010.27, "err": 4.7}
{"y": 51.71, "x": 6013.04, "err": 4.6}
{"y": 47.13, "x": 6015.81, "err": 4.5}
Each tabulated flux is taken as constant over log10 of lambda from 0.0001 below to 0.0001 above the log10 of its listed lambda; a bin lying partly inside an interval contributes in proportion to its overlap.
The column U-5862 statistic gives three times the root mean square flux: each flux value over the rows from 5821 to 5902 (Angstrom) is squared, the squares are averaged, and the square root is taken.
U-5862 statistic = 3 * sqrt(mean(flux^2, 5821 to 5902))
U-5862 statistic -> 144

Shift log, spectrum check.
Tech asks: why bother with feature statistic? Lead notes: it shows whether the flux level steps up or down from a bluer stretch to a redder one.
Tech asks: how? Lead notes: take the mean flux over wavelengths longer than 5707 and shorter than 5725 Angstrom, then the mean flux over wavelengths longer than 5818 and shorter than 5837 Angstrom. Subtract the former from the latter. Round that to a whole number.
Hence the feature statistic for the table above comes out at 12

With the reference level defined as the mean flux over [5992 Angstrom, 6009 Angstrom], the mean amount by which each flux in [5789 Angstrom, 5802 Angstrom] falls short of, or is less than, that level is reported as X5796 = 1.4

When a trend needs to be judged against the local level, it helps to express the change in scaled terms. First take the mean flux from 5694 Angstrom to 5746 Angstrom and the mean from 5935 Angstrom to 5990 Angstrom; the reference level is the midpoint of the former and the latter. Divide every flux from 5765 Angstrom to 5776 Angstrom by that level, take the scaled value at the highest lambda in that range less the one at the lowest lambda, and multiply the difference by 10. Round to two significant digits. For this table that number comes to -1.6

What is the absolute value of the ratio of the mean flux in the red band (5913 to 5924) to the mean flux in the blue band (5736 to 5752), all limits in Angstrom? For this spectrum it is 0.94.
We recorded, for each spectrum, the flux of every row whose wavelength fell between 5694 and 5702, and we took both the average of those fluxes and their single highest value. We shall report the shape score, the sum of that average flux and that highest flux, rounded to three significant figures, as 105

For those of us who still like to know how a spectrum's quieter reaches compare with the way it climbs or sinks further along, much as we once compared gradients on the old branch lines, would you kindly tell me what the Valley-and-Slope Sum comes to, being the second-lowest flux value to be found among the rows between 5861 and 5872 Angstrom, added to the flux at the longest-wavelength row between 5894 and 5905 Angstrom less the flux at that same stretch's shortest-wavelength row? 43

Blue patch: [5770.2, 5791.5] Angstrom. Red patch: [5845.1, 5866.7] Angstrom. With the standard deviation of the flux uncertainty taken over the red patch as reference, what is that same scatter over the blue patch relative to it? 2.0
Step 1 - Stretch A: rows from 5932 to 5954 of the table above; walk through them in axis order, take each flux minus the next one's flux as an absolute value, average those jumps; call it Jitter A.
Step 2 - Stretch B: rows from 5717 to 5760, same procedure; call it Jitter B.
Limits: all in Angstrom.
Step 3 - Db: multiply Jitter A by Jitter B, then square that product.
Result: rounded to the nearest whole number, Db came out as 3376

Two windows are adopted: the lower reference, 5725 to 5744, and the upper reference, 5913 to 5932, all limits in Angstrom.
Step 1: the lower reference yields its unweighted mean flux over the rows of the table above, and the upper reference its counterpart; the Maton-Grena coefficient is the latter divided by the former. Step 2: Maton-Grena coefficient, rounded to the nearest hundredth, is 0.99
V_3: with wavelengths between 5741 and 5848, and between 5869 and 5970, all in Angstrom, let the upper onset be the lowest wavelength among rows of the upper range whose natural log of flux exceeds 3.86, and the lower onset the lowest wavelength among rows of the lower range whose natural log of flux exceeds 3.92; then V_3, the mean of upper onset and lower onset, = 5811.9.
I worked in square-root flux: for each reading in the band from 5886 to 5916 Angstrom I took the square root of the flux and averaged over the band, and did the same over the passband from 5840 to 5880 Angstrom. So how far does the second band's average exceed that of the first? 0.2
